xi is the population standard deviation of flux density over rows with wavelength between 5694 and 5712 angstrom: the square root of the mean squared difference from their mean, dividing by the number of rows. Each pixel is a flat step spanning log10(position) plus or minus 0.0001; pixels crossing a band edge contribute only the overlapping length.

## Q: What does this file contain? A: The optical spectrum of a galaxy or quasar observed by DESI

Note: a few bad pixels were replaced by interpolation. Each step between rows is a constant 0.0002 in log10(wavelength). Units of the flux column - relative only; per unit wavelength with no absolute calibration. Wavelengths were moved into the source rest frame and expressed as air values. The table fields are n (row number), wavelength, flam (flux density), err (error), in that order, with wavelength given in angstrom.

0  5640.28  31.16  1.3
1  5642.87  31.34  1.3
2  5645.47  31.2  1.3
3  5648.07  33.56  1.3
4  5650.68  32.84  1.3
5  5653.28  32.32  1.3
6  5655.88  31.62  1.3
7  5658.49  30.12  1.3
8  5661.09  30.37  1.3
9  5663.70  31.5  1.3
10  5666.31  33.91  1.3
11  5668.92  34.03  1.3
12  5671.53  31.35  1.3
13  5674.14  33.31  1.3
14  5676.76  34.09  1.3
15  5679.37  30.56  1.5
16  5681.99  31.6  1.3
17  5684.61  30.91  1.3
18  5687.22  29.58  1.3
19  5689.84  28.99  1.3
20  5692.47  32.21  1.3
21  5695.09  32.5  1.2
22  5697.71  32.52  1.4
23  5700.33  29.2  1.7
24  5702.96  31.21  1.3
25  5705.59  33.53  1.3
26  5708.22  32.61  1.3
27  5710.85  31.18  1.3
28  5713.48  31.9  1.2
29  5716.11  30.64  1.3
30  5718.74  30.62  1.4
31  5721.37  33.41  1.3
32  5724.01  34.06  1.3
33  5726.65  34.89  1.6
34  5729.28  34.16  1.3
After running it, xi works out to 1.32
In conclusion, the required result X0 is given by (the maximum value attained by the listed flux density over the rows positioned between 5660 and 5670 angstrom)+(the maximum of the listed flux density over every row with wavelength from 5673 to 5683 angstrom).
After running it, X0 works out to 68.1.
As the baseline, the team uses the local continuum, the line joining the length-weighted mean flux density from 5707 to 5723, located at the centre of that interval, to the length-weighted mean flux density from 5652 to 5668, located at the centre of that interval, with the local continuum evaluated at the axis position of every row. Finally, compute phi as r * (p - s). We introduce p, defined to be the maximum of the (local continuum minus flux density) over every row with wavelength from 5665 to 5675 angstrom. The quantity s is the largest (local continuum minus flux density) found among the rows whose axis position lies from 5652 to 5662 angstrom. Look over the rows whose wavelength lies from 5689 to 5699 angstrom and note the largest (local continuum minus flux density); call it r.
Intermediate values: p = 0.4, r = 2.75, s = 1.6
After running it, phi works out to -3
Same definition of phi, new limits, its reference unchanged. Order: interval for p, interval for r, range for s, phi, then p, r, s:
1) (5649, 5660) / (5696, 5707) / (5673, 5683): 1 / 1.6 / 2.56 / 1.2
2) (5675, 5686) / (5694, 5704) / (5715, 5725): 0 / 1.2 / 2.56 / 1.2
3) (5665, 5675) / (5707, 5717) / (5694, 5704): -2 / 0.4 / 1.14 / 2.6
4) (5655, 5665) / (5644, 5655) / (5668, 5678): 1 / 1.6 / 0.48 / 0.4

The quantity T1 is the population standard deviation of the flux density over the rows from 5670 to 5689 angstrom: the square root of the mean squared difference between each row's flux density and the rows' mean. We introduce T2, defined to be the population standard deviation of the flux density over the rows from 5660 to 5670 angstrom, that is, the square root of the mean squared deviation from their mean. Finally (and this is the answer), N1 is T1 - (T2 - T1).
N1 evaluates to 1.34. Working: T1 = 1.45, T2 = 1.57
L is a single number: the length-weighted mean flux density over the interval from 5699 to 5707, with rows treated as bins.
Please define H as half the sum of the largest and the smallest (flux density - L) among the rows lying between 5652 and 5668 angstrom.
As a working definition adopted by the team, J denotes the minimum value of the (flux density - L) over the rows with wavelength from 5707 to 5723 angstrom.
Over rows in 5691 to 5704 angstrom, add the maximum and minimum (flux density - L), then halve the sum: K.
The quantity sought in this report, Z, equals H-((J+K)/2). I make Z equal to 1.3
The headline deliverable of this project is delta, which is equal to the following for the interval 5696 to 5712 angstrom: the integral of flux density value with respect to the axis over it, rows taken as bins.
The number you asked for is 508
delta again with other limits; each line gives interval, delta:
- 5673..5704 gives 973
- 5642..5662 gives 634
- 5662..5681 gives 619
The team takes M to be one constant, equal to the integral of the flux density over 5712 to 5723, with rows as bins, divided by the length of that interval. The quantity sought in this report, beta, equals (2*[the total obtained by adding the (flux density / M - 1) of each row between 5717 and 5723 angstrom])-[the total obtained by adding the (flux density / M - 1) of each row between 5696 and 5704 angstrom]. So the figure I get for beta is 0.11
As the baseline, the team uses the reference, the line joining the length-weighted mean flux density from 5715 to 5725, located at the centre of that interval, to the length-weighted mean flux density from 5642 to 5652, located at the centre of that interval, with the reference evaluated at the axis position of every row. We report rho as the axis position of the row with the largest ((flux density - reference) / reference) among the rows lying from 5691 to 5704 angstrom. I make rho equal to 5697.71 angstrom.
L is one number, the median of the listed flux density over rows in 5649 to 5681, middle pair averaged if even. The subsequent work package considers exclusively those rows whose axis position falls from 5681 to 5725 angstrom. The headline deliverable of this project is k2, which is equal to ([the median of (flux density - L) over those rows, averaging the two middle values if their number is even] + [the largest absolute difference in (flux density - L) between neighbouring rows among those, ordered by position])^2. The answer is 8.7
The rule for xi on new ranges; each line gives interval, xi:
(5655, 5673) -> 1.44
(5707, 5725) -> 1.25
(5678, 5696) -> 1.21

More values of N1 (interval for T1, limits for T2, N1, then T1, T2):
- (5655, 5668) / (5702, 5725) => 1.44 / 1.34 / 1.24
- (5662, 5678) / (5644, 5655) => 1.47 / 1.16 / 0.86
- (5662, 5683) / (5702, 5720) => 1.68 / 1.34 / 1.00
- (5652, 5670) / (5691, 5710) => 1.58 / 1.44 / 1.29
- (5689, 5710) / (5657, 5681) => 1.54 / 1.56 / 1.59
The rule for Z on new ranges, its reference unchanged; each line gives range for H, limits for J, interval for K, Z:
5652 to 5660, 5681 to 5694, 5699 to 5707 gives 1.0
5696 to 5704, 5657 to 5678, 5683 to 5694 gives 0.5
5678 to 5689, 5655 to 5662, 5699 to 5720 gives -0.2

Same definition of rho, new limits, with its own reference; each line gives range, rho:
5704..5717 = 5705.59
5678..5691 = 5681.99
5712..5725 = 5724.01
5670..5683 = 5676.76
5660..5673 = 5668.92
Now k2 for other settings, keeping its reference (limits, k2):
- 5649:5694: 10.0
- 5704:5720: 1.0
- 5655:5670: 4.0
